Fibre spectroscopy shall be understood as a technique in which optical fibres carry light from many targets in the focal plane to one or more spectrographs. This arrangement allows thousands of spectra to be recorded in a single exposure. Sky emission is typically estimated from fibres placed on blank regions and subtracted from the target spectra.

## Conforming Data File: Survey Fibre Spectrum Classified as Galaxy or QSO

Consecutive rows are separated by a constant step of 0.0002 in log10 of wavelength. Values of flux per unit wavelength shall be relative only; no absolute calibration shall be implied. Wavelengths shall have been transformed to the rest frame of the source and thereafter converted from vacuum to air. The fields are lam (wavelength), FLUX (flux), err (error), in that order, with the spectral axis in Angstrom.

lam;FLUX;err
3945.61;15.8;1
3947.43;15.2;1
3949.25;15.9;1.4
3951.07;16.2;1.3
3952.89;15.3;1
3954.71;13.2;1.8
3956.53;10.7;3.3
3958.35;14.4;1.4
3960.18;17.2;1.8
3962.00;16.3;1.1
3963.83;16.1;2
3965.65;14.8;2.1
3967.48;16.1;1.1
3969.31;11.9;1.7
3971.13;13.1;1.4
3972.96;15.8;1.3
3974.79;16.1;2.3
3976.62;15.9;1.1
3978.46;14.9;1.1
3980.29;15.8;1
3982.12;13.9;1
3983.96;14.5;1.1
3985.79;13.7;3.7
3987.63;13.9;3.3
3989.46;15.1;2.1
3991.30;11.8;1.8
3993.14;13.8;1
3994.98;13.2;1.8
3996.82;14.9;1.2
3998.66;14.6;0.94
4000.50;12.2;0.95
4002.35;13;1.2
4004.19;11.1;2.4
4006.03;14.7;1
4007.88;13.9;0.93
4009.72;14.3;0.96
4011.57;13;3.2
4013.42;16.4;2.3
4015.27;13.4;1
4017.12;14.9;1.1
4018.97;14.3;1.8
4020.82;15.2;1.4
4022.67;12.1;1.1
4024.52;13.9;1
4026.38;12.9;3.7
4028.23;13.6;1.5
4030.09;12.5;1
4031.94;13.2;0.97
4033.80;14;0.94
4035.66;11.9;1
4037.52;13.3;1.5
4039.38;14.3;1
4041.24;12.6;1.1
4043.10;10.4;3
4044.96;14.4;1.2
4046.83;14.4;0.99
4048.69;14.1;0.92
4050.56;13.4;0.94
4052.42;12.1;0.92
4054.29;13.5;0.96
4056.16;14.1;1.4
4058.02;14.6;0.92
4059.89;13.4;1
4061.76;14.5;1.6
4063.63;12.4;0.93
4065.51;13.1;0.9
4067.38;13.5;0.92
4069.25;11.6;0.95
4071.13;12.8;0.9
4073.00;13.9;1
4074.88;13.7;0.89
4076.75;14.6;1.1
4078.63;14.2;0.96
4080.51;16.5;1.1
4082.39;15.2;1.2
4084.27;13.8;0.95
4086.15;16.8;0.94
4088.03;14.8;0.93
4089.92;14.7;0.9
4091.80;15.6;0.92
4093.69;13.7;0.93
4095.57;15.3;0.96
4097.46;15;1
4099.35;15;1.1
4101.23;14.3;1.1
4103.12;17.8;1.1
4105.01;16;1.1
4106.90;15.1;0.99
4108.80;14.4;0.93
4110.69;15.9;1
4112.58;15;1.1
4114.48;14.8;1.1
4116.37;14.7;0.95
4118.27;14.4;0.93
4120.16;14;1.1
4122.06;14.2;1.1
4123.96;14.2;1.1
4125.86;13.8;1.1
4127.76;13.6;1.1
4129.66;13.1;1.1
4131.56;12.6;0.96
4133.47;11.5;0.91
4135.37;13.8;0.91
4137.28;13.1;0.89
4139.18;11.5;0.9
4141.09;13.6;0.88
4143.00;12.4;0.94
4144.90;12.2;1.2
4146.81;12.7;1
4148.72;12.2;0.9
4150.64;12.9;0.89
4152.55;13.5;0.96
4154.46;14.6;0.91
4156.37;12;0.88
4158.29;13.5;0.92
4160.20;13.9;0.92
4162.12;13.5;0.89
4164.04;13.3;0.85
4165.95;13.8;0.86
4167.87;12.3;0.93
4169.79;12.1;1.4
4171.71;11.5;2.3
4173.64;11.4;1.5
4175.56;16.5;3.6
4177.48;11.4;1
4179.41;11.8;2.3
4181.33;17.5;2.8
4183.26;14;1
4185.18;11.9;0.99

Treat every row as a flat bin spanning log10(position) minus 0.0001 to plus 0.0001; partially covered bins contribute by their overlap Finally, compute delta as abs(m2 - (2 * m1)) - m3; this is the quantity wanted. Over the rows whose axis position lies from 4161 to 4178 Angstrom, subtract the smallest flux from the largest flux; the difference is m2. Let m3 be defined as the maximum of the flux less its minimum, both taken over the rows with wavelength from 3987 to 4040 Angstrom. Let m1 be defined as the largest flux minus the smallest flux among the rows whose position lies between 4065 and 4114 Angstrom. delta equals 2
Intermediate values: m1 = 6.2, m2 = 5.10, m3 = 5.3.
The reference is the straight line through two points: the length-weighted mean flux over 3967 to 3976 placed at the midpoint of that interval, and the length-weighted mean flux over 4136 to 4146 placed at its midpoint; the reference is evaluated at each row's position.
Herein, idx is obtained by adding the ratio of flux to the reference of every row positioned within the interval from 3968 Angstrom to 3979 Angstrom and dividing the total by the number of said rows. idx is 1.00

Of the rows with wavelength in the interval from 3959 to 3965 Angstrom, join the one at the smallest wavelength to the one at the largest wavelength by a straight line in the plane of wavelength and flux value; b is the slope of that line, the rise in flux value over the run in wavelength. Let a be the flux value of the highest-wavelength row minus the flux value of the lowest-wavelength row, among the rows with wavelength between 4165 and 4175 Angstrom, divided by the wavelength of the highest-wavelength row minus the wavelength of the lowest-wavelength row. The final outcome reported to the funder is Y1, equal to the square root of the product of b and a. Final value 0.31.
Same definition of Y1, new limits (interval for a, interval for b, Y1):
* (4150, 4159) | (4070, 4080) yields 0.12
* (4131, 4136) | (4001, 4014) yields 0.31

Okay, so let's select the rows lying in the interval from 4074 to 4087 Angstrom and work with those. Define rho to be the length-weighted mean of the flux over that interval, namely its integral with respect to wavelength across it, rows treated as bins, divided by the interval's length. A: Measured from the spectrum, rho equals 15.0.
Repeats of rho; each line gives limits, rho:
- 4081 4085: 14.8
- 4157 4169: 13.3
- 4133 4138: 12.9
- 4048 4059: 13.6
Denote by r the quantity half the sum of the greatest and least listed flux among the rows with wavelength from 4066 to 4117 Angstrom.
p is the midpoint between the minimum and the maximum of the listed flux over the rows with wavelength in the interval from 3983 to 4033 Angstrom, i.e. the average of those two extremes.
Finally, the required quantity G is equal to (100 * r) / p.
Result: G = 107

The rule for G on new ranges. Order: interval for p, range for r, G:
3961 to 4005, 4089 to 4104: 115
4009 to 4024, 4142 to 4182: 101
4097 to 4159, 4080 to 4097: 104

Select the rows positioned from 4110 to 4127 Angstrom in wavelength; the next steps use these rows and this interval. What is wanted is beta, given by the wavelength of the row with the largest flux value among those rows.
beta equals 4110.69 Angstrom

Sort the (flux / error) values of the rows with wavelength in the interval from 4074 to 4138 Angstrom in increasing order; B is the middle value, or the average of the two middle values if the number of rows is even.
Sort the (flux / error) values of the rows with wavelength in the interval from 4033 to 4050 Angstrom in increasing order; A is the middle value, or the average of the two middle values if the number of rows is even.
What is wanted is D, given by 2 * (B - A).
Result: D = 5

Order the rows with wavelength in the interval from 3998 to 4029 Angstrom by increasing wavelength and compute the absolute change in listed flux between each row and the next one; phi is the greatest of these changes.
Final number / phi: 3.6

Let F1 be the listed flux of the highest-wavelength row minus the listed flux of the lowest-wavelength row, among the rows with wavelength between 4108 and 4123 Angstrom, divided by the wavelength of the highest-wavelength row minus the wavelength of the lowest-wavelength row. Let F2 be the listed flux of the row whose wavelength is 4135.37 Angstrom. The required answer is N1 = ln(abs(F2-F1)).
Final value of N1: 2.63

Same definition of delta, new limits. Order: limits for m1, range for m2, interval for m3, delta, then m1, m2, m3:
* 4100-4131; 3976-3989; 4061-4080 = 4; 4.7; 2.20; 3.0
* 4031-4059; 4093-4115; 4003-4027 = -1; 4.2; 4.10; 5.3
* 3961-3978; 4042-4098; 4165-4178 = -3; 4.4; 6.40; 5.1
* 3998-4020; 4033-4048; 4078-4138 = 0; 5.3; 4.00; 6.3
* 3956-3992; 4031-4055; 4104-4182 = 3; 6.5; 4.00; 6.1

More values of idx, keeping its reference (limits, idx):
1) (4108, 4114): 1.17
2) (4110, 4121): 1.15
